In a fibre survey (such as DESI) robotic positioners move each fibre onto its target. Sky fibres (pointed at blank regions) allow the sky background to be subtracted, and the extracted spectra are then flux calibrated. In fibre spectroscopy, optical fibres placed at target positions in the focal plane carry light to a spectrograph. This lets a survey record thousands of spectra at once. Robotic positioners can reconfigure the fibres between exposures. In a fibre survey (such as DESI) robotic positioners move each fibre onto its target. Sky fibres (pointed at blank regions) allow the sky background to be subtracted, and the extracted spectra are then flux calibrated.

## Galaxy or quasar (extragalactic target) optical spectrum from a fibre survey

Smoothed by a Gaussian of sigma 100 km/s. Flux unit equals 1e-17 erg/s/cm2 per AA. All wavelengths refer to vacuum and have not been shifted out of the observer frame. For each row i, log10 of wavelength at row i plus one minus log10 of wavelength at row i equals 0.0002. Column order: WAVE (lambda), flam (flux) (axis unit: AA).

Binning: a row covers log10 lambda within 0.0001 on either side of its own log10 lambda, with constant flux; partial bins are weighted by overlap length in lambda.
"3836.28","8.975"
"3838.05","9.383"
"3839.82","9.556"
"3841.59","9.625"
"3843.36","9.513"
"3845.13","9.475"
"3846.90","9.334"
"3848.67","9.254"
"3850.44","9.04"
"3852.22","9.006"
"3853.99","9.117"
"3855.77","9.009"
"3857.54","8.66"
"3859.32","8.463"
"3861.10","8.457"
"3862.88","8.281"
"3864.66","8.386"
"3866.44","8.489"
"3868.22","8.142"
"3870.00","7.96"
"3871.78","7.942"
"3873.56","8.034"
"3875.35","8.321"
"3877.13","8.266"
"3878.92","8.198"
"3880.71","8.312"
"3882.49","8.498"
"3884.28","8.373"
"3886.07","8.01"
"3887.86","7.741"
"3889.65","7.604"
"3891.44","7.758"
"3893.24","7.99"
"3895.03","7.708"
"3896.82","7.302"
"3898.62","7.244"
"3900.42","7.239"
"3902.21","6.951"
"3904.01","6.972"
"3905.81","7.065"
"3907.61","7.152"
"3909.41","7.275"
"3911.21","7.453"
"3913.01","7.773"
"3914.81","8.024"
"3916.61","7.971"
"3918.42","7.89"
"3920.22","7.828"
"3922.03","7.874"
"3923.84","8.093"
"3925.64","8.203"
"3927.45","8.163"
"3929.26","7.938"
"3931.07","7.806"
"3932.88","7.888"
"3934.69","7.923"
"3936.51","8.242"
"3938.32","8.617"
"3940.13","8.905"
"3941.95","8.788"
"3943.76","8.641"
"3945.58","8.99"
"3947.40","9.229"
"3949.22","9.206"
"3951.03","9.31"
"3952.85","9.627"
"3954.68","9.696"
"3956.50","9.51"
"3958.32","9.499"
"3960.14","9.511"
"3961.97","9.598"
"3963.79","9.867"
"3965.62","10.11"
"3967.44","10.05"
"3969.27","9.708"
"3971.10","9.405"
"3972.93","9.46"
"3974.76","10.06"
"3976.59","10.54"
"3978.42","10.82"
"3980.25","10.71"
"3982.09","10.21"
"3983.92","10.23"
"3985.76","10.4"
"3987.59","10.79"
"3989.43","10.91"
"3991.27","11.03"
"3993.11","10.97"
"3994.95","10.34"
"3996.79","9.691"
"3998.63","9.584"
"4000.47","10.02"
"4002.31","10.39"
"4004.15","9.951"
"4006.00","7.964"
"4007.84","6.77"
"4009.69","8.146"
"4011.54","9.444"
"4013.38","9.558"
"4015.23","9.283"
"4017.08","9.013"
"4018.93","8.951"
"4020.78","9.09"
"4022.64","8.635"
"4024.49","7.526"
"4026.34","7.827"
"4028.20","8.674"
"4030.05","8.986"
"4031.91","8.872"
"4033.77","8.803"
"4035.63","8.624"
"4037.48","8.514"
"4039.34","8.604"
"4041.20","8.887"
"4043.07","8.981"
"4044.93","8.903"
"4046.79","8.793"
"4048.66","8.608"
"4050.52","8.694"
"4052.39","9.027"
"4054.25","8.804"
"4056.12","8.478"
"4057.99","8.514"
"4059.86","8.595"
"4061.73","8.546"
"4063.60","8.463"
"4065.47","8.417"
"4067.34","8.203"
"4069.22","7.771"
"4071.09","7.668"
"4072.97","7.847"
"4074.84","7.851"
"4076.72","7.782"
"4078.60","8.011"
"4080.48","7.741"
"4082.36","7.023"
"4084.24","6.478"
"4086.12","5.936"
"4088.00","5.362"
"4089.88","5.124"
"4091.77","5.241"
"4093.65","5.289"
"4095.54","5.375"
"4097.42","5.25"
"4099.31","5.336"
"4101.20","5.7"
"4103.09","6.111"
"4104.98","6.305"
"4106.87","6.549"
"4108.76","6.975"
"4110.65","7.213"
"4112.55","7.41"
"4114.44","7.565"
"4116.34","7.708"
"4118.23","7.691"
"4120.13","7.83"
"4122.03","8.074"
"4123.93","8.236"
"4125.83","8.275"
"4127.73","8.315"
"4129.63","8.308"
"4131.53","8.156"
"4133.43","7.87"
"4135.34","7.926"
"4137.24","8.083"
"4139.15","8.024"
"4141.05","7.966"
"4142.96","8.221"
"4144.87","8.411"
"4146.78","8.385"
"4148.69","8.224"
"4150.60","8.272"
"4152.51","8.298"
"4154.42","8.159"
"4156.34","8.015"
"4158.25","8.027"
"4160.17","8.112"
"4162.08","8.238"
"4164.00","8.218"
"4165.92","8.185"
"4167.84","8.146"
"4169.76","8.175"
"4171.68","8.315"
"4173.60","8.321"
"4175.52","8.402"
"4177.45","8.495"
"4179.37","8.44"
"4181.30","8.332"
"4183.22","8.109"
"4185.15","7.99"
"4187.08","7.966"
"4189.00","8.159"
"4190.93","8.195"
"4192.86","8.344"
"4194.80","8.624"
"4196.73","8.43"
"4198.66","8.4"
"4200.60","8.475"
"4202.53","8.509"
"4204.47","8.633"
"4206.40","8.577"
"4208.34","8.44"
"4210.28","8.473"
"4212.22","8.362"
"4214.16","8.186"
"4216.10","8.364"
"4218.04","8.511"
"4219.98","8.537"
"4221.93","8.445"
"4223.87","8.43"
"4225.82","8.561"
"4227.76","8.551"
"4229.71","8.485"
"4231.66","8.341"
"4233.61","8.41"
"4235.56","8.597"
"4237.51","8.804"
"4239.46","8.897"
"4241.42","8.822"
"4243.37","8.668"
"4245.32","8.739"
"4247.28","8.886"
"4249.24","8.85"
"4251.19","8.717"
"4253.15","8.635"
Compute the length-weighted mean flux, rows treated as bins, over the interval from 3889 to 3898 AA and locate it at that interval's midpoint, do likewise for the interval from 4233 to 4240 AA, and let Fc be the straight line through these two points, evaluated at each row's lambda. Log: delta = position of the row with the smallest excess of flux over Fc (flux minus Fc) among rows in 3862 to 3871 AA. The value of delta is 3870.00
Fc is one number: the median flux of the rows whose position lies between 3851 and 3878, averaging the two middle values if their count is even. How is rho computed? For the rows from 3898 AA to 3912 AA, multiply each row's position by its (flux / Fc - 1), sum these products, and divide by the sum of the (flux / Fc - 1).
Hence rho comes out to 3904.7 AA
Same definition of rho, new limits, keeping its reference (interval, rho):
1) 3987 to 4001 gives 3993.1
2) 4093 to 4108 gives 4099.5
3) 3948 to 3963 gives 3955.9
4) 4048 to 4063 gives 4054.0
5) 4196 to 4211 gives 4204.6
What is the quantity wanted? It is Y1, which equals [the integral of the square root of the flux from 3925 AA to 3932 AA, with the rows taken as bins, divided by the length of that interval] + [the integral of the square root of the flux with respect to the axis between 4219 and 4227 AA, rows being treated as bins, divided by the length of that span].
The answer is 5.7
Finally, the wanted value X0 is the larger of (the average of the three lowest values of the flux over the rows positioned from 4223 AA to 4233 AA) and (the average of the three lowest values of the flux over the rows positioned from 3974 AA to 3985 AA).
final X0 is 10.2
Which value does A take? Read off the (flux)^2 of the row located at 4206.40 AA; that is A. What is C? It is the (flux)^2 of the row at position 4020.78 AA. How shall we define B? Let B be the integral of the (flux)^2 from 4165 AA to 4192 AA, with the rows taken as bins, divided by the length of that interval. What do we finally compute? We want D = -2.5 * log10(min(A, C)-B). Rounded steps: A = 74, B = 68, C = 83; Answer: -1.9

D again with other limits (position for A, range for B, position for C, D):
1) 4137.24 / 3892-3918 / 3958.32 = -2.5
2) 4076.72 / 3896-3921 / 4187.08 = -1.8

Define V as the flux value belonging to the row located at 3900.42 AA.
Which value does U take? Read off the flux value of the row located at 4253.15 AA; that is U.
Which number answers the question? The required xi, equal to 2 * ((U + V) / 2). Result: 15.9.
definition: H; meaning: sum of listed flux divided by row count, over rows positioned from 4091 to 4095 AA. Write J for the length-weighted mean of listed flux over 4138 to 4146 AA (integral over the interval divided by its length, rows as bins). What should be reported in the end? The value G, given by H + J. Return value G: 13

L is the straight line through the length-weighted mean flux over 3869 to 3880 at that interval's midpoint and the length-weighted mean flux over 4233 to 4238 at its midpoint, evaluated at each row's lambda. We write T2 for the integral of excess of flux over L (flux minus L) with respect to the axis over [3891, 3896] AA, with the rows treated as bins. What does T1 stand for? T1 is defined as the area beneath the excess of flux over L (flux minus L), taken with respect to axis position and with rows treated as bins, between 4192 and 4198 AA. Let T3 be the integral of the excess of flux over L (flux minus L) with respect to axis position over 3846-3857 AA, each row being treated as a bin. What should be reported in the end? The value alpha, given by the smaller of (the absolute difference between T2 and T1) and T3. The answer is 1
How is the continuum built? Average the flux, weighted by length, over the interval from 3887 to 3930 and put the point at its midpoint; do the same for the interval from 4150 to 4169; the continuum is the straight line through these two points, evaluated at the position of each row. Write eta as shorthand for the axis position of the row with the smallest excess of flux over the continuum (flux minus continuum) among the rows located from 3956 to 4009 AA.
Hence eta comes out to 4007.84 AA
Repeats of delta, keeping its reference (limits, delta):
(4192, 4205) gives 4192.86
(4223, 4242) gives 4231.66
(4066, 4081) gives 4071.09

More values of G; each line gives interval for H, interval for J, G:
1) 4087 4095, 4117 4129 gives 13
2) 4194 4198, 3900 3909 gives 16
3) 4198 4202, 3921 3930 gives 16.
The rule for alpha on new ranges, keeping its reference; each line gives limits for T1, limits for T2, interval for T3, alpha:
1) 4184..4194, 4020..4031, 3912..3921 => -3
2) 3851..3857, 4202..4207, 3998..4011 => 5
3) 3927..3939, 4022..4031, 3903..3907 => -5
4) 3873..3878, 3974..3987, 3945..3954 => 10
